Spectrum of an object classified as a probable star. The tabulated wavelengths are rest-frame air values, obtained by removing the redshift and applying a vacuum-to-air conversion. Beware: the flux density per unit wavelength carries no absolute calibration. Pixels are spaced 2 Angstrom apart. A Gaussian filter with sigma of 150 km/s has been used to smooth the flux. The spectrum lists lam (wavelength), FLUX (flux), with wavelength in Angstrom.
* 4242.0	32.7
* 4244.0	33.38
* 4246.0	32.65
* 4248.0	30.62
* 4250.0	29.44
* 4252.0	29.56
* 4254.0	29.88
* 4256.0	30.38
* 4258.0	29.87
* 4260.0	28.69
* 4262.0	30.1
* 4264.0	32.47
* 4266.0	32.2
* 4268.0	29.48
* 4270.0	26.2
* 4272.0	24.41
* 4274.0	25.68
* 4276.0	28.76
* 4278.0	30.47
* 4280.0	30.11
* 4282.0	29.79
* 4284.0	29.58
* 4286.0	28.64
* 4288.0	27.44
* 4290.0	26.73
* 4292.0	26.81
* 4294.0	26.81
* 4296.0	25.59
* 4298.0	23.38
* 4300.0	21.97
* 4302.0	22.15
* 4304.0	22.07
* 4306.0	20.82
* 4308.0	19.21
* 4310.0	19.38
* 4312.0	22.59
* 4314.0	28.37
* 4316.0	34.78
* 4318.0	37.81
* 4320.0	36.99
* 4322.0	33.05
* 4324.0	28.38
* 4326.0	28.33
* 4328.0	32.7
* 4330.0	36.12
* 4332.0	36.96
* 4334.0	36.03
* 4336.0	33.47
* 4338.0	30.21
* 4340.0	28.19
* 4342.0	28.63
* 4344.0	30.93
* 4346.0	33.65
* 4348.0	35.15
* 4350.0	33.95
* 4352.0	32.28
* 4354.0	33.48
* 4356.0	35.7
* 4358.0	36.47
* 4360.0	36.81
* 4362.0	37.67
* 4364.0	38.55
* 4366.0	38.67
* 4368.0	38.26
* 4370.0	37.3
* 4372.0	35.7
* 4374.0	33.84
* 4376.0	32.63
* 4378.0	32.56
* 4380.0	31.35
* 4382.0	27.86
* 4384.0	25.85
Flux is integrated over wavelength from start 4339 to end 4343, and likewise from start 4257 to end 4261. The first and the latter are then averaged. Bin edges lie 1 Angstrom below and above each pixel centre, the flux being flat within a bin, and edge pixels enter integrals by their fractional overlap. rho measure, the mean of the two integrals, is 115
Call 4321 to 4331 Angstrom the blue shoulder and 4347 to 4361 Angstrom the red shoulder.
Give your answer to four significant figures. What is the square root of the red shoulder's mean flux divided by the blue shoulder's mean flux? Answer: 1.048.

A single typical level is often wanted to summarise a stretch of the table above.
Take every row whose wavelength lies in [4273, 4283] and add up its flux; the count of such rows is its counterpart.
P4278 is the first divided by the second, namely 29.0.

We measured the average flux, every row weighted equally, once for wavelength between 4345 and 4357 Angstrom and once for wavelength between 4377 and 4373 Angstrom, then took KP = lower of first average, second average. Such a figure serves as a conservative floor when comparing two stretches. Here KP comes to 33.2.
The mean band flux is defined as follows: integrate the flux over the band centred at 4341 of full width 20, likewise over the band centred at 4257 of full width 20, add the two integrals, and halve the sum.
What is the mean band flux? 630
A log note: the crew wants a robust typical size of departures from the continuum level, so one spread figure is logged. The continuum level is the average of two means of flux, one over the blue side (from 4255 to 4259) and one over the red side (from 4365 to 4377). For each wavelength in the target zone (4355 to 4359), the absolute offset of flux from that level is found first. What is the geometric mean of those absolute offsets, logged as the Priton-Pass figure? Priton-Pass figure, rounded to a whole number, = 3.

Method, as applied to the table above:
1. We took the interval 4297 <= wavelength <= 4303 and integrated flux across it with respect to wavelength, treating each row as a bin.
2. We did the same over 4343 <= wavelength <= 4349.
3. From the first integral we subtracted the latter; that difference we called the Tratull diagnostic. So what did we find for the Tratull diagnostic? -64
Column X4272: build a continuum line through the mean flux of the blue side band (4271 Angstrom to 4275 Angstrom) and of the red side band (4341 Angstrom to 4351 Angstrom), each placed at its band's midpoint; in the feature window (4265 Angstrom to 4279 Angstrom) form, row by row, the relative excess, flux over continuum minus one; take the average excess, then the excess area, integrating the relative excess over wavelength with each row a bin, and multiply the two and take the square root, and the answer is 0.5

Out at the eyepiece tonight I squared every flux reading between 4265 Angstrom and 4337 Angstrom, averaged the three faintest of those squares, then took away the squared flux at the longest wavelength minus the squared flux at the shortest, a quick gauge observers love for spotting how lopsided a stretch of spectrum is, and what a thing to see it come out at 309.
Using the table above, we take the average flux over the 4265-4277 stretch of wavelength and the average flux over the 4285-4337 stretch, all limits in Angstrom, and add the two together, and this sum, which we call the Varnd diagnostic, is 56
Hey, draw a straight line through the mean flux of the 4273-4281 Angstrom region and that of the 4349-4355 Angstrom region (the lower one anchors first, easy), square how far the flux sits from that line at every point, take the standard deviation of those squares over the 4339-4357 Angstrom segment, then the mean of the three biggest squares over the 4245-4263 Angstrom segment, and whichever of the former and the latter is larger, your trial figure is 18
